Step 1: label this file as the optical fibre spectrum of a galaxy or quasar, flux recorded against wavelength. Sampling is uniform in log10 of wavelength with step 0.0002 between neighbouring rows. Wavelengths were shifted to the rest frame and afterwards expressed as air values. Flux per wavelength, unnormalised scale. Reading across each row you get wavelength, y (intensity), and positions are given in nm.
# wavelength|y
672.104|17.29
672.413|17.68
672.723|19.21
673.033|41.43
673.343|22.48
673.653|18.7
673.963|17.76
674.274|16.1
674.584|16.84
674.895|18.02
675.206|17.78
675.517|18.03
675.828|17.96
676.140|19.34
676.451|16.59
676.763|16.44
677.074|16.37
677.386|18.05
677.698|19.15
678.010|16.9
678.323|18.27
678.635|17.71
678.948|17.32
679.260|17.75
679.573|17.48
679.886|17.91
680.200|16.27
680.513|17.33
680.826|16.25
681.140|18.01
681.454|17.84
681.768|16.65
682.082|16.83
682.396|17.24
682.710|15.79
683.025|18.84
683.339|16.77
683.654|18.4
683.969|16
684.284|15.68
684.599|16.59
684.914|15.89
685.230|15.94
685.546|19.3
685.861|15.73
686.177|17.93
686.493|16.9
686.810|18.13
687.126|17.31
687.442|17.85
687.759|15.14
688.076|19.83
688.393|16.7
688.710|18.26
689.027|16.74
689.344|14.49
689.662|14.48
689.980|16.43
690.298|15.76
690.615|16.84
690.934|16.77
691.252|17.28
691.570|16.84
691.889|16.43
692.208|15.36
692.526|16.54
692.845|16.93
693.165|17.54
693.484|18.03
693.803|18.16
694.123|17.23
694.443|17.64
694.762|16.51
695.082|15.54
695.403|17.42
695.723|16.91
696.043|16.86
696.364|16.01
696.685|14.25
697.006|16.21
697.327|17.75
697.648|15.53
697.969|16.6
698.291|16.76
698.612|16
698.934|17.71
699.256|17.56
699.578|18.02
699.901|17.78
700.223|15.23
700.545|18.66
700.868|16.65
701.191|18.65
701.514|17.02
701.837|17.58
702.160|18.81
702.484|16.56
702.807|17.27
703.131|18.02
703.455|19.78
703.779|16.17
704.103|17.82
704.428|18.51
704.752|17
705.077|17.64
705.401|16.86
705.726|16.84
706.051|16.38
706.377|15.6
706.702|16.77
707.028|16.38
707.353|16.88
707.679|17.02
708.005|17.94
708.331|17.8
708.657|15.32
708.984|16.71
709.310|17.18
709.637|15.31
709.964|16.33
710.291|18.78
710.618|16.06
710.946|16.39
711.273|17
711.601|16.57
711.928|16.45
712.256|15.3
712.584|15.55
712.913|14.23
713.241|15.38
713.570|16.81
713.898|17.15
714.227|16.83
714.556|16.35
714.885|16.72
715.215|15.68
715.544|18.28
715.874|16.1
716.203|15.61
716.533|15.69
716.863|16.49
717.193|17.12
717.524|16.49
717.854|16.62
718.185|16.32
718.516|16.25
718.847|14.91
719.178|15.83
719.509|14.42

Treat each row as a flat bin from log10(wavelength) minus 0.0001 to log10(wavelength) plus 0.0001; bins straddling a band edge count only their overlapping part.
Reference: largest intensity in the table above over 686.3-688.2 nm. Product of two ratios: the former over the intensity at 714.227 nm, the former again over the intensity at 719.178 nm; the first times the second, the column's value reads 1.48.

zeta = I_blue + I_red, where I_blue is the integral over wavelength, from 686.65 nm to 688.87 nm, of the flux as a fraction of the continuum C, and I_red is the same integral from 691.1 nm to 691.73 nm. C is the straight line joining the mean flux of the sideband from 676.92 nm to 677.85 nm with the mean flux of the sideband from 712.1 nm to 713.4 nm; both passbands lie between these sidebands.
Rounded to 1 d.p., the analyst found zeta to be 2.9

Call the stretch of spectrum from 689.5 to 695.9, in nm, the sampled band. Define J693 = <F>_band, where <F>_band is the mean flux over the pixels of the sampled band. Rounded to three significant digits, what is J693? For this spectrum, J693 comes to 16.7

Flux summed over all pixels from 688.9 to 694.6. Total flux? 299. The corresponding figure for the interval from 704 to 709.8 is 304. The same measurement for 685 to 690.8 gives 304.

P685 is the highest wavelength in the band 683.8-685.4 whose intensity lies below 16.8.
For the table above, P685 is 685.230 nm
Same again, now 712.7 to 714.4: 713.241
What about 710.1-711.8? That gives 711.601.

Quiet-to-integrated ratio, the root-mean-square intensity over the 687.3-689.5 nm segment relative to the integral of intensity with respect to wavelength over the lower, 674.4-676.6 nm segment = 0.44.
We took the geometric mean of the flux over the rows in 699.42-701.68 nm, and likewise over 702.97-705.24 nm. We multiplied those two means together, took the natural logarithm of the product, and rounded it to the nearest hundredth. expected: 5.74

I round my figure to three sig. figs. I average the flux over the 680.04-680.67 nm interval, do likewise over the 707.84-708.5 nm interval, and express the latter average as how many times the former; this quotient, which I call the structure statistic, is 1.06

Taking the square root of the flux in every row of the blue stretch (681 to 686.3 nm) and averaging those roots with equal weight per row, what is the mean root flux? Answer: 4.12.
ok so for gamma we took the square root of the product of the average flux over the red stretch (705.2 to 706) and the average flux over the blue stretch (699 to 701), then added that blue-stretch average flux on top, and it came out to 34.4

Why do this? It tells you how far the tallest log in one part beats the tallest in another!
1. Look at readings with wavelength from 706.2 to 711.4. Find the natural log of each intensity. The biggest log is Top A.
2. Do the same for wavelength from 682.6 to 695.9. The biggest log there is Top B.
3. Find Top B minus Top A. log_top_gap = 0.05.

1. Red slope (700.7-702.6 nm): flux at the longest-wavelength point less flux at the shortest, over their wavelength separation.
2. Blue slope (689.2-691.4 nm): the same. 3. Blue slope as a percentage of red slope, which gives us -2626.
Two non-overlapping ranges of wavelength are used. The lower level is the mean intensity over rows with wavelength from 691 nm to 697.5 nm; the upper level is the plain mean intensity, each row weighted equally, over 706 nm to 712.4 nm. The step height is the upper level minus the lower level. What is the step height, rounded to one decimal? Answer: -0.2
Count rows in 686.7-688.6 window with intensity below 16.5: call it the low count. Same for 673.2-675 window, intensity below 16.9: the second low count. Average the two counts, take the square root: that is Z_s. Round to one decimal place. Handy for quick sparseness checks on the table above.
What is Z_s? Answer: 1.2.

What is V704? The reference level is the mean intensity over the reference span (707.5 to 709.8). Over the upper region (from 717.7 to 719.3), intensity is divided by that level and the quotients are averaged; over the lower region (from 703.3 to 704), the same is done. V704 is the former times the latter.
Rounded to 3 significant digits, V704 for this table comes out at 1.02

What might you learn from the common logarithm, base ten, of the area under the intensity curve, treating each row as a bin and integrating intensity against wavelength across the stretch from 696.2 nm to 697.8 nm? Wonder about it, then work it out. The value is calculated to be 1.41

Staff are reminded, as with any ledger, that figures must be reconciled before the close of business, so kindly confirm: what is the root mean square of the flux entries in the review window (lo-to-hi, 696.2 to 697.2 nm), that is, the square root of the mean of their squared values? 15.5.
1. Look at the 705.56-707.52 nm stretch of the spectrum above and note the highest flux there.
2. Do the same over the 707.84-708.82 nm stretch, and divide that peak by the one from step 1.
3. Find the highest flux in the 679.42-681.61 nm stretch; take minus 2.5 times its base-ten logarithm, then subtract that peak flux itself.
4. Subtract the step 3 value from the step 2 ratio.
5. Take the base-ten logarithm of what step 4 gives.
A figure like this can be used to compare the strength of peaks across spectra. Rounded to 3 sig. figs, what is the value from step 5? 1.35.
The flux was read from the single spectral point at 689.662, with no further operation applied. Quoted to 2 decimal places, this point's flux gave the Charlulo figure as 14.48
